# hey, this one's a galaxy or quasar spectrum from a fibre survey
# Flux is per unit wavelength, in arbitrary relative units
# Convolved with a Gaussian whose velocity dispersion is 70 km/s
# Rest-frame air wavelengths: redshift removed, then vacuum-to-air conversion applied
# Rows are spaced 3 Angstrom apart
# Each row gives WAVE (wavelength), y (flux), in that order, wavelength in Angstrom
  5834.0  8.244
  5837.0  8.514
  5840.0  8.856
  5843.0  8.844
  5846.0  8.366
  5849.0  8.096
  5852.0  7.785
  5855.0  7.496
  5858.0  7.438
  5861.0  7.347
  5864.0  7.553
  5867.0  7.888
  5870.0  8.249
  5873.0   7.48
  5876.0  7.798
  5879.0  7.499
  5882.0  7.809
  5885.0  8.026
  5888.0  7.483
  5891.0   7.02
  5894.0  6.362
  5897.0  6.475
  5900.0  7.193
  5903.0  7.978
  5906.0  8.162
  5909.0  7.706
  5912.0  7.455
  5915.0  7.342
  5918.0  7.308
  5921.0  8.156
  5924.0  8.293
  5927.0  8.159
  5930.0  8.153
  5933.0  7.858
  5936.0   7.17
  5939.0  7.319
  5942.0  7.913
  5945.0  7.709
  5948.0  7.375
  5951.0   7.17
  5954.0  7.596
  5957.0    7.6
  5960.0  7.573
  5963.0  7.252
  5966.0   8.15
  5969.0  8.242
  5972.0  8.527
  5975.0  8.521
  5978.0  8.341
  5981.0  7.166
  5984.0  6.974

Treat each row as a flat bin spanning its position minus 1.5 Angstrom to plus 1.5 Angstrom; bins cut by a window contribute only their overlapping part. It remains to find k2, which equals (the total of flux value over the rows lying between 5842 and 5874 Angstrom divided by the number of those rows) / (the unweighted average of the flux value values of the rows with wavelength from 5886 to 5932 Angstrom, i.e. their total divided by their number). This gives 1.042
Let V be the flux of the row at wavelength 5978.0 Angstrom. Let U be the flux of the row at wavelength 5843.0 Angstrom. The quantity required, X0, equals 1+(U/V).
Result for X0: 2.06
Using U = 8.844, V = 8.341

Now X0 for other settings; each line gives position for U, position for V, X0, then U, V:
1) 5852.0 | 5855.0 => 2.04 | 7.785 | 7.496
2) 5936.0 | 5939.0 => 1.98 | 7.17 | 7.319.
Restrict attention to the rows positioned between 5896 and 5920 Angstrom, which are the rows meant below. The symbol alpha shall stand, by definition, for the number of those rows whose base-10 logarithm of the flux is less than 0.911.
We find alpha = 7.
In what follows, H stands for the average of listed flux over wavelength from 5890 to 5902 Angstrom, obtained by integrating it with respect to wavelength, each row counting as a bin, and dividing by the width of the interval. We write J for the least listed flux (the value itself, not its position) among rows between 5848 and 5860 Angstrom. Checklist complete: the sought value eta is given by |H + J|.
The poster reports 14.2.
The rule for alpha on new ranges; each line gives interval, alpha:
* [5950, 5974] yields 5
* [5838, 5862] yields 5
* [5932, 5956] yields 8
